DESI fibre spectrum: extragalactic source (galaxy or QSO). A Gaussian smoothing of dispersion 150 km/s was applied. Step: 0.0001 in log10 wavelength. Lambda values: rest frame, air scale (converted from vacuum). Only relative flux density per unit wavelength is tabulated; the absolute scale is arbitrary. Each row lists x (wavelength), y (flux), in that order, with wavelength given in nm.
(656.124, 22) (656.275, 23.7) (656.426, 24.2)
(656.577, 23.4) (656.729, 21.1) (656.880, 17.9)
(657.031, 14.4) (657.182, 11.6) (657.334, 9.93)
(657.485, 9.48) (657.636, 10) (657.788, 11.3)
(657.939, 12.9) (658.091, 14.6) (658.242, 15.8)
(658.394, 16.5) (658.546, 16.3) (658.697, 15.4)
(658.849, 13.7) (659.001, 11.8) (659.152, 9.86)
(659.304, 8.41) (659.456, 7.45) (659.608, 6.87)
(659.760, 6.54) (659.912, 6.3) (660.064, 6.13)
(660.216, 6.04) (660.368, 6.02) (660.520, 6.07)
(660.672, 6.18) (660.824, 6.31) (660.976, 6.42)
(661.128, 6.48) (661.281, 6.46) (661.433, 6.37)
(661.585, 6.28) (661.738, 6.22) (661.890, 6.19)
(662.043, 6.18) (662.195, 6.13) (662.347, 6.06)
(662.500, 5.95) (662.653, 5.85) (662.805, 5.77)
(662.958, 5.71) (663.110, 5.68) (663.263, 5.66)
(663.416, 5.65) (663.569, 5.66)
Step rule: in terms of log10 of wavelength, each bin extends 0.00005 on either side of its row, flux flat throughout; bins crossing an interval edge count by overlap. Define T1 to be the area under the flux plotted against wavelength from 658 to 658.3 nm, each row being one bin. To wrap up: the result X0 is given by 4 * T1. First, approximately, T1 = 4.52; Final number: 18.1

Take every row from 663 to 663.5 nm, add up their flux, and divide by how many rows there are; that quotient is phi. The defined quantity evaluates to 5.7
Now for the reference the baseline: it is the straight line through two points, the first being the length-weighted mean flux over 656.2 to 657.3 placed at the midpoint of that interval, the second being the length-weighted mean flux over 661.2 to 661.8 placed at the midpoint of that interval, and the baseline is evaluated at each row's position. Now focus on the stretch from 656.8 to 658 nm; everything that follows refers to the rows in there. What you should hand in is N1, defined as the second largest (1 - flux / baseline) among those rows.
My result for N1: 0.4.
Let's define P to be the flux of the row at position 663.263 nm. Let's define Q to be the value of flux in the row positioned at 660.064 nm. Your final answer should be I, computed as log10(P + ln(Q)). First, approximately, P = 5.66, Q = 6.13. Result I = 0.87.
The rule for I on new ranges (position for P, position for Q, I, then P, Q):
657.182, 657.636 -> 1.14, 11.6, 10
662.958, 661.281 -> 0.88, 5.71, 6.46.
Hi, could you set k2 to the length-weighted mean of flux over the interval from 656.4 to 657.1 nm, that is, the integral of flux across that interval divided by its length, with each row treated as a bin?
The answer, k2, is 20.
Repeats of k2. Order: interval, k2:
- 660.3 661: 6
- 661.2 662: 6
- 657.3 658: 11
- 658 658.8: 16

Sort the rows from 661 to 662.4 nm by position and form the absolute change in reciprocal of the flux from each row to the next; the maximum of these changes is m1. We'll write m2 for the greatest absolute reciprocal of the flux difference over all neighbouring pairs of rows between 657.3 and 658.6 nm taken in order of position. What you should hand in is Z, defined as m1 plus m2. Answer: 0.014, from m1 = 0.002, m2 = 0.012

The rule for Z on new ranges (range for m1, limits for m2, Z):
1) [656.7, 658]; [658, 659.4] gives 0.034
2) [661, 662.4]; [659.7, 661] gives 0.008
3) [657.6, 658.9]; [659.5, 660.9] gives 0.019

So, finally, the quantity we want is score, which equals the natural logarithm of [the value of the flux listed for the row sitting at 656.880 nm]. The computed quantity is 2.9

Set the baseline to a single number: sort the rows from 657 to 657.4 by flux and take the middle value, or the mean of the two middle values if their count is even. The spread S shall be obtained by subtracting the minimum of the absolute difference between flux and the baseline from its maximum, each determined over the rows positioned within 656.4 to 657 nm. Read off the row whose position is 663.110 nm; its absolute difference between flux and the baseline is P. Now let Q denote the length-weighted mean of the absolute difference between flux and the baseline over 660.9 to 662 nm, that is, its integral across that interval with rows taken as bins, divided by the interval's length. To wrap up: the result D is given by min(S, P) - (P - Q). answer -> 5.3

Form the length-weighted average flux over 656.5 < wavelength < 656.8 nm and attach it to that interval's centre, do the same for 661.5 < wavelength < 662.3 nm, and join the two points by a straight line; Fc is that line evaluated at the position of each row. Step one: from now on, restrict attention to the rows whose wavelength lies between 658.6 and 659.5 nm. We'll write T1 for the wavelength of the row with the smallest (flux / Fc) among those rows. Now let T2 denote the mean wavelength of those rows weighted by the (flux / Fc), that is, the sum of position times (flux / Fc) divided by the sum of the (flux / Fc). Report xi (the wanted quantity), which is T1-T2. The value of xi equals 0.43 nm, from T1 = 659.456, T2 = 659.02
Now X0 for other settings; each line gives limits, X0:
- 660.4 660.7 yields 7.3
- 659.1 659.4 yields 10.7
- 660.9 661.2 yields 7.7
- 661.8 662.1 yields 7.4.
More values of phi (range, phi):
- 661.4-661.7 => 6.3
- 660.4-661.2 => 6.3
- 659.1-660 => 7.6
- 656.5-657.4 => 16.4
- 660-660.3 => 6.1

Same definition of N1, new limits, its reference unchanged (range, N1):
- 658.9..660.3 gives 0.4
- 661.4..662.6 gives 0.0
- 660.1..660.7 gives 0.4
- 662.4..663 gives -0.8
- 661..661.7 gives 0.1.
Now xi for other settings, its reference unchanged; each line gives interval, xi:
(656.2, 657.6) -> 0.71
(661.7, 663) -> -0.70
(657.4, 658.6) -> -0.62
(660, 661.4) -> -0.67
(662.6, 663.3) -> -0.35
